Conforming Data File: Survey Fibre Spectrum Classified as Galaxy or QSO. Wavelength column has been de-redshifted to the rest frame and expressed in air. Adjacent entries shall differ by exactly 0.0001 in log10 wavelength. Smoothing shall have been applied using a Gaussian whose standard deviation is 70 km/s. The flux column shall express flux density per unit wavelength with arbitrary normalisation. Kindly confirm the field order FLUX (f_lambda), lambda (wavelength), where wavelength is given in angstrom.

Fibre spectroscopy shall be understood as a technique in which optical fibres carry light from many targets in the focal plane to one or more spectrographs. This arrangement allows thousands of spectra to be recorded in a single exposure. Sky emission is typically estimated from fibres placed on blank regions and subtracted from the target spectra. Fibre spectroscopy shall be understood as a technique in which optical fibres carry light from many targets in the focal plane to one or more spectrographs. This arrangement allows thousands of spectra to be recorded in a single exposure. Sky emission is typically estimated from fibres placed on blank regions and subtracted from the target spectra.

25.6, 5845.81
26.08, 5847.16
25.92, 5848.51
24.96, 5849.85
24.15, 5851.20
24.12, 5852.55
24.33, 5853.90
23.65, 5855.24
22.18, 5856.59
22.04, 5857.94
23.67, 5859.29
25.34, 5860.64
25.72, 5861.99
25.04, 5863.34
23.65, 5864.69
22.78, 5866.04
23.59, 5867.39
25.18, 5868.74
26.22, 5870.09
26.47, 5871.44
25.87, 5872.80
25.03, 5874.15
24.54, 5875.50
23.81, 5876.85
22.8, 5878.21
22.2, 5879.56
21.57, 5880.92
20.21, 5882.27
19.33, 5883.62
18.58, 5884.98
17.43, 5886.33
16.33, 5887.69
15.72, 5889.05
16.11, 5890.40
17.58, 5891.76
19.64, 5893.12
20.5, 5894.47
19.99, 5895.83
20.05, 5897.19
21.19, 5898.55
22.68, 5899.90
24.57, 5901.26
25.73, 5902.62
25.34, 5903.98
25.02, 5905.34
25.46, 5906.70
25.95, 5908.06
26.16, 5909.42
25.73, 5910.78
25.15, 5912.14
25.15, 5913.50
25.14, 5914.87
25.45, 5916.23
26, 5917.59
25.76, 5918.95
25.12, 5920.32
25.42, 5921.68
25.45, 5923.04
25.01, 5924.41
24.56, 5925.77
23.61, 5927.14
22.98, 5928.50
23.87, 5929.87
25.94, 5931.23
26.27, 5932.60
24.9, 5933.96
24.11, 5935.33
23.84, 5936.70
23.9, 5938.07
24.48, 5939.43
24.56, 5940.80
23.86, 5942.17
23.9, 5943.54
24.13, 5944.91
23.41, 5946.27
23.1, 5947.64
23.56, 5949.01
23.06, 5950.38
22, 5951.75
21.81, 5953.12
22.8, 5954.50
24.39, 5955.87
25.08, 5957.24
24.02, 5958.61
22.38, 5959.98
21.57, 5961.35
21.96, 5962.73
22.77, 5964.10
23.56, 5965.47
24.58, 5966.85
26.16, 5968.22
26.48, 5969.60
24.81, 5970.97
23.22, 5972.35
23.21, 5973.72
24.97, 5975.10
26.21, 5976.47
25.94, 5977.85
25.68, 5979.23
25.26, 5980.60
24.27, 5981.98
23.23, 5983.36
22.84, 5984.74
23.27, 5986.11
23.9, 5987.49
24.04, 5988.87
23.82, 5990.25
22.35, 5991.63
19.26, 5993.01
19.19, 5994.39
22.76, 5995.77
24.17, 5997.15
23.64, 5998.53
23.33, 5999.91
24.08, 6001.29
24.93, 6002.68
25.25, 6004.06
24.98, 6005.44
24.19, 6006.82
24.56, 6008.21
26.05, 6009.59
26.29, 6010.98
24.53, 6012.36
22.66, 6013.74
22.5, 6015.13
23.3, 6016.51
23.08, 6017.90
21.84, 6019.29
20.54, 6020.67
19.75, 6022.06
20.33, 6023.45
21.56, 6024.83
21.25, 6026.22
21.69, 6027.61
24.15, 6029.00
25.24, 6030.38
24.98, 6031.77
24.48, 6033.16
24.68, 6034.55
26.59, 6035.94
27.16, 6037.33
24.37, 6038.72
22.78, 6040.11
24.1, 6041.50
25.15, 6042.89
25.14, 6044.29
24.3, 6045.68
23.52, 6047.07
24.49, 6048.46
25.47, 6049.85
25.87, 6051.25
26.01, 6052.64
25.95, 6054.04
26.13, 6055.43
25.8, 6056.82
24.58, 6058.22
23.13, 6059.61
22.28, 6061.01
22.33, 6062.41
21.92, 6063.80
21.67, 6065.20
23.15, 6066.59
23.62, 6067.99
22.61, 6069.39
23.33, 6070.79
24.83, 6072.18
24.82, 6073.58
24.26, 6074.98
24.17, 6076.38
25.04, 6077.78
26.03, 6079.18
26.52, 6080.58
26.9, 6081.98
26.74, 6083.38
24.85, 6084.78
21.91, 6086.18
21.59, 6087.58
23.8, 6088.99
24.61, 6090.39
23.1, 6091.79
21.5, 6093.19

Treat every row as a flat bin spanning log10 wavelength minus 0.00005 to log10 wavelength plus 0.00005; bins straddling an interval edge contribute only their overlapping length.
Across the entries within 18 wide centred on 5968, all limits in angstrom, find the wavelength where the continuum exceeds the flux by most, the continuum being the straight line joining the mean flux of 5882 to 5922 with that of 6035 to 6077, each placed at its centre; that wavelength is 5961.35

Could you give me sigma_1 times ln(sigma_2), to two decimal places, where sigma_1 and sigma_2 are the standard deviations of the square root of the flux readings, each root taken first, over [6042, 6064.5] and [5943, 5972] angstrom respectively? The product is -0.29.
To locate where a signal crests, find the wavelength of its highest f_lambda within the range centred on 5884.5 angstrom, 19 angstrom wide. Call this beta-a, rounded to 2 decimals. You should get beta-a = 5875.50 angstrom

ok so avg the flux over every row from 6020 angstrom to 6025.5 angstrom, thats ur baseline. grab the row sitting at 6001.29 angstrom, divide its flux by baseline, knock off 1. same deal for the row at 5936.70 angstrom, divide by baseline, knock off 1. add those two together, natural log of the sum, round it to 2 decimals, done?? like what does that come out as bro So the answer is -1.10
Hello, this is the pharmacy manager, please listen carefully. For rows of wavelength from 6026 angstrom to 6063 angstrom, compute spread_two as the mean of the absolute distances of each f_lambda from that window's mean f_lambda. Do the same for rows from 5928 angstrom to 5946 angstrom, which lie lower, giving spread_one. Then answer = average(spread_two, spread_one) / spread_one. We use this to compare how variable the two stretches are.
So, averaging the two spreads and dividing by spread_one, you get 1.4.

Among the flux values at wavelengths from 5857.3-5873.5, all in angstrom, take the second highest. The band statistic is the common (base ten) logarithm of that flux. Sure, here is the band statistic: 1.42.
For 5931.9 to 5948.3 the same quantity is 1.40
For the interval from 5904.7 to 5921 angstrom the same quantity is 1.41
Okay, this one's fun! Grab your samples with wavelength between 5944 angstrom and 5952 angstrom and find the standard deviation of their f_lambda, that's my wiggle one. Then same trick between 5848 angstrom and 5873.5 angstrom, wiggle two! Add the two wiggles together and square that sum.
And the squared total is 4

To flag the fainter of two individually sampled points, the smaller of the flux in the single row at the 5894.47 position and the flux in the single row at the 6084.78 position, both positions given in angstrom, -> 20.5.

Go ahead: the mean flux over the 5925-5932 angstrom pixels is 24.2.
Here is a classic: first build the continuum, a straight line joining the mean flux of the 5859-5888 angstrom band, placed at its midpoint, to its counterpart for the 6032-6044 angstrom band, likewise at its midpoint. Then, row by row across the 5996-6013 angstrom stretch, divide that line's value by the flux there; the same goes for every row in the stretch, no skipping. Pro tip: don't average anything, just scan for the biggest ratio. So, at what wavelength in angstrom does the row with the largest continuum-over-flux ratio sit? 5999.91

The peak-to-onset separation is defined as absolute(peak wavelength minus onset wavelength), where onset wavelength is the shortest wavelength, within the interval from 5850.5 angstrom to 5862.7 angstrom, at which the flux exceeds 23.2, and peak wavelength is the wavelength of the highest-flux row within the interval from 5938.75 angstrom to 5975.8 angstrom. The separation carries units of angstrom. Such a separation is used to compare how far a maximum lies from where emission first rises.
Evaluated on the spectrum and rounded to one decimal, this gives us 118.4 angstrom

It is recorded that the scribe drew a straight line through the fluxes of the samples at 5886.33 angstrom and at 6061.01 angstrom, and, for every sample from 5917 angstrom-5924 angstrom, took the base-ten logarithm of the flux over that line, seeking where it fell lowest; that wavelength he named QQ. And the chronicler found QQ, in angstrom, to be 5920.32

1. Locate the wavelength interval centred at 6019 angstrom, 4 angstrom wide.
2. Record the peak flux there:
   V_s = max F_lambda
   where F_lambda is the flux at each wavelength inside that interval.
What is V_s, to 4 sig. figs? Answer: 23.08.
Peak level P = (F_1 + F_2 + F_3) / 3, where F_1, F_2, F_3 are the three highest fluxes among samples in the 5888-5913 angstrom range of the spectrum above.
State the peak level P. 25.9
